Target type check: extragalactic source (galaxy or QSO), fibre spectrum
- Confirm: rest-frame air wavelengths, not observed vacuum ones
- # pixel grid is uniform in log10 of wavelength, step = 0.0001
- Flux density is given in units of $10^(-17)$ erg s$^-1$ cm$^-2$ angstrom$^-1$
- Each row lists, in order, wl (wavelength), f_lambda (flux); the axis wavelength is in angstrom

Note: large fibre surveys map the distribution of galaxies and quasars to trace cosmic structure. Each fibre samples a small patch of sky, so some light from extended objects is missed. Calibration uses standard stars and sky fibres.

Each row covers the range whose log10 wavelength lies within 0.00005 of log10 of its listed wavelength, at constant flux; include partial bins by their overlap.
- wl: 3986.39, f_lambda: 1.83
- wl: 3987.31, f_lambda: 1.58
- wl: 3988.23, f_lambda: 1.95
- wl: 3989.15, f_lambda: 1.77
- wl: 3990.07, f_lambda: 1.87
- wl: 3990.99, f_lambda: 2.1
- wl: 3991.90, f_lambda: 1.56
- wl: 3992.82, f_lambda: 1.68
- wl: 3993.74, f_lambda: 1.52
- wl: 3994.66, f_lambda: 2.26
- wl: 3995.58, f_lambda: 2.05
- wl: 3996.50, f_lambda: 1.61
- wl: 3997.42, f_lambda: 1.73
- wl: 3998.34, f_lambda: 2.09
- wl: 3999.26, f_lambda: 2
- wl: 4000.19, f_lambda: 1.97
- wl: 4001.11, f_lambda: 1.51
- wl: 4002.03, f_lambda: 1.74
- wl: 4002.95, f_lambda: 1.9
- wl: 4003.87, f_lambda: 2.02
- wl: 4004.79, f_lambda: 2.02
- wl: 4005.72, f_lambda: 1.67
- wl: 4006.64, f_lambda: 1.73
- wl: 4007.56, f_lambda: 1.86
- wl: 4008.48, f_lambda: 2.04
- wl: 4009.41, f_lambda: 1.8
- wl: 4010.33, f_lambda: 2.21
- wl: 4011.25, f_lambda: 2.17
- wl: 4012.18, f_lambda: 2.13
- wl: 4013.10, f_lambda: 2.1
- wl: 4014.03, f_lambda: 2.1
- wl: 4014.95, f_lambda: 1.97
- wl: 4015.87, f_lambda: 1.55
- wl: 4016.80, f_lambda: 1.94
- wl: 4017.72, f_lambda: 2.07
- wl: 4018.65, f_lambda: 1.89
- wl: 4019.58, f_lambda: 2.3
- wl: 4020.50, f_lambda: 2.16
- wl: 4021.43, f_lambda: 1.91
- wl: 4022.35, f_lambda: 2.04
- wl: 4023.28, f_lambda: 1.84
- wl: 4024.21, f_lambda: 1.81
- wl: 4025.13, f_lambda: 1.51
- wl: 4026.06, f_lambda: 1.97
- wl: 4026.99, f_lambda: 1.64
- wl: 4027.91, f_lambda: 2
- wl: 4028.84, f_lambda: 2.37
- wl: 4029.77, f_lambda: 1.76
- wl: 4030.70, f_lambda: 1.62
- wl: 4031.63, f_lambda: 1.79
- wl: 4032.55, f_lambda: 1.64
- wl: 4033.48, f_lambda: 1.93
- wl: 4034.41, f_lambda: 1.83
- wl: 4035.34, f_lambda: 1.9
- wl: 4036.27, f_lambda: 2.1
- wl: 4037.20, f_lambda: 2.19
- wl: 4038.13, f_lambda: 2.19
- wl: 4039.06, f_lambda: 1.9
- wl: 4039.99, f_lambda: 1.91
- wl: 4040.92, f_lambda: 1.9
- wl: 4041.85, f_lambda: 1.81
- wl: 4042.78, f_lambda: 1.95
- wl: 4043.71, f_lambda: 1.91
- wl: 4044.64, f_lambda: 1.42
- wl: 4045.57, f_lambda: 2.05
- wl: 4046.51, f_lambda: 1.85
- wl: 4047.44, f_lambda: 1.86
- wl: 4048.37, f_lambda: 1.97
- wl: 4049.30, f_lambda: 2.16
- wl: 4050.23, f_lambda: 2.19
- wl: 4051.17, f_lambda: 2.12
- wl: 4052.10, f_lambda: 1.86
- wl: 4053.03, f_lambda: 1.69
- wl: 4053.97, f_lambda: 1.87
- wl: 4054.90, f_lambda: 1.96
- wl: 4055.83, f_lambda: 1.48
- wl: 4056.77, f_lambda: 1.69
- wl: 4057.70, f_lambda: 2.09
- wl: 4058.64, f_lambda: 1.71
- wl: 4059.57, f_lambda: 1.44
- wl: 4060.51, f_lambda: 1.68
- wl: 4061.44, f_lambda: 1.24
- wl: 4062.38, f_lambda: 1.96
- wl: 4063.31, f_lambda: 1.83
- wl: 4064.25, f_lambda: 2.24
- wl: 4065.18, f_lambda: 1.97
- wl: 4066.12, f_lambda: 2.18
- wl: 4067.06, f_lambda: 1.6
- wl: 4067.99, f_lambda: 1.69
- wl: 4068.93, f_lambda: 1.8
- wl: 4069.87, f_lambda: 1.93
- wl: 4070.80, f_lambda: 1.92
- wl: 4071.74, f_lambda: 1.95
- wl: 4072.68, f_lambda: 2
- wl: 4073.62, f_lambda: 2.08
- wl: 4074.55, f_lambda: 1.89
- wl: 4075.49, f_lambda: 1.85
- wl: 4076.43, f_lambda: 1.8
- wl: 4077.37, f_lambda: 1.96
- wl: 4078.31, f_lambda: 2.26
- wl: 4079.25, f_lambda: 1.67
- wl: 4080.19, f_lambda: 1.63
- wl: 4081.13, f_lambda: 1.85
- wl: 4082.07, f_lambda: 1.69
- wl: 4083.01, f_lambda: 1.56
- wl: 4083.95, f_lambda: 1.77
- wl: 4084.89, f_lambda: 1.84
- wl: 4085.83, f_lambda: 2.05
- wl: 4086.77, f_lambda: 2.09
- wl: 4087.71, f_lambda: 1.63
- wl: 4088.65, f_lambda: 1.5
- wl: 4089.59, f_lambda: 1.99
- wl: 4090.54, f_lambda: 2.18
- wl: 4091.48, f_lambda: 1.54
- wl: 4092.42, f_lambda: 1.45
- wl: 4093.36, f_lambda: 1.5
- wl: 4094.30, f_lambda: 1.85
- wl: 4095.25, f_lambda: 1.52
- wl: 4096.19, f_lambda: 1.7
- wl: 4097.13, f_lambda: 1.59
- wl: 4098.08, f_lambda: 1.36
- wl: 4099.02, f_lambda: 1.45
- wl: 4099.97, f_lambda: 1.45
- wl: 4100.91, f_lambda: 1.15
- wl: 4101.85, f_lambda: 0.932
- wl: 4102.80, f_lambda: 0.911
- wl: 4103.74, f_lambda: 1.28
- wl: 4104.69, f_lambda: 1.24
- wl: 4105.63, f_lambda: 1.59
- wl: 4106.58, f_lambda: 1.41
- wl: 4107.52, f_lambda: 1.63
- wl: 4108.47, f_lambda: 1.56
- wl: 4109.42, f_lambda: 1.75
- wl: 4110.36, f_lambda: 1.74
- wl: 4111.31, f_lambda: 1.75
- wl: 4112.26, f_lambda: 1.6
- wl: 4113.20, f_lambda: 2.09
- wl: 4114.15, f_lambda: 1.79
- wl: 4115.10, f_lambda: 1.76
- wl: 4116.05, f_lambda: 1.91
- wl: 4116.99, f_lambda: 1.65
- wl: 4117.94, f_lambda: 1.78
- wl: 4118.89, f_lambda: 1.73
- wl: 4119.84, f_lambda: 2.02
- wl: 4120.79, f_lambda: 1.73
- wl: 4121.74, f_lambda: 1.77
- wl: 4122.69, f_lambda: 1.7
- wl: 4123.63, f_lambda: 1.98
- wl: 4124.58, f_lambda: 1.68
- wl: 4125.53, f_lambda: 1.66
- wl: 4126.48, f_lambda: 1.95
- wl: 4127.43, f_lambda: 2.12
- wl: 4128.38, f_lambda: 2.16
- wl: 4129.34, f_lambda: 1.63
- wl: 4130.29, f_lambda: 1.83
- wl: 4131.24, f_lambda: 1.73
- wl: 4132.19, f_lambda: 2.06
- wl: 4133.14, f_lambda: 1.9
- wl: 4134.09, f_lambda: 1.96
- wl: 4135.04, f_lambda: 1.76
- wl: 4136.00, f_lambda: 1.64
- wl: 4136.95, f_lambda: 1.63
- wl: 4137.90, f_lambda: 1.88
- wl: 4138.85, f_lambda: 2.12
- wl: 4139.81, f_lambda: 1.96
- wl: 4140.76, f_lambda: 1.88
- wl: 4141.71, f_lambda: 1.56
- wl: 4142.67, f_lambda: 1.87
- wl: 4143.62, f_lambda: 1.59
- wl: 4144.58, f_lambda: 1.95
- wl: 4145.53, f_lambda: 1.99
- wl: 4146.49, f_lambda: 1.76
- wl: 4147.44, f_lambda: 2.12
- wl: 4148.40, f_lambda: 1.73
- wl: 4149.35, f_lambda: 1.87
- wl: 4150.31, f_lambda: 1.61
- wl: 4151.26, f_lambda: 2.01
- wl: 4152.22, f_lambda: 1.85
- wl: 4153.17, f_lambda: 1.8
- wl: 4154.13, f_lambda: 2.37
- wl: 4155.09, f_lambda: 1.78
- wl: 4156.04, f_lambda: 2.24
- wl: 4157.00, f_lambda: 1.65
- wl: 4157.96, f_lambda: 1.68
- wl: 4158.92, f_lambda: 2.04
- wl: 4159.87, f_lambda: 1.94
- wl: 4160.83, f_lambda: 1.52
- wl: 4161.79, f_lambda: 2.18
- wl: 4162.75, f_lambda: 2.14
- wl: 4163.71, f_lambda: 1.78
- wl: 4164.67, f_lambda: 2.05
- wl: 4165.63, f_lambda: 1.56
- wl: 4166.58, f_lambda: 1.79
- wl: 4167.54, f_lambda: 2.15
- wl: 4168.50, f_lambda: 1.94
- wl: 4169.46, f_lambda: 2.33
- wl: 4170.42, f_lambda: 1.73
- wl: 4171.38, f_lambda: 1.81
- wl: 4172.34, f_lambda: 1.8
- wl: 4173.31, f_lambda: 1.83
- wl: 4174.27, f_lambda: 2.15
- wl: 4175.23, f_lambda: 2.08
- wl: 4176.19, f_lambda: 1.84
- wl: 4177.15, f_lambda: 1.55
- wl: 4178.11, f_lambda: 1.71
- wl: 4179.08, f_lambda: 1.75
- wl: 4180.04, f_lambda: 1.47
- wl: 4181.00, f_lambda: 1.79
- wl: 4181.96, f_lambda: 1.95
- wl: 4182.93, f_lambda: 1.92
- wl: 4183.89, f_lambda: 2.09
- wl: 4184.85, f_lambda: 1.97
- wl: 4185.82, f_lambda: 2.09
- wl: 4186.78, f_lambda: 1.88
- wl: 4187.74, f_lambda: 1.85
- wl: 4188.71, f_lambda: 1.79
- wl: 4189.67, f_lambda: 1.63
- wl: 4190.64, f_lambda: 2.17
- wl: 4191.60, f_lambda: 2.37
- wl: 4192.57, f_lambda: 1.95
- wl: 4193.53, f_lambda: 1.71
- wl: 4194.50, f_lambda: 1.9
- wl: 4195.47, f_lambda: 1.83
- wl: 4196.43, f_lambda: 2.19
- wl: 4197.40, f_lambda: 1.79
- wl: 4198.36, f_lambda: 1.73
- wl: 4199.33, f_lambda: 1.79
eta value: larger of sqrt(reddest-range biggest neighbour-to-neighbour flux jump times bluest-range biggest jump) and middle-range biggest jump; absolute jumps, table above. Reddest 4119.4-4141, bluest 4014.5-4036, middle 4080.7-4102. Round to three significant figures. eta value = 0.640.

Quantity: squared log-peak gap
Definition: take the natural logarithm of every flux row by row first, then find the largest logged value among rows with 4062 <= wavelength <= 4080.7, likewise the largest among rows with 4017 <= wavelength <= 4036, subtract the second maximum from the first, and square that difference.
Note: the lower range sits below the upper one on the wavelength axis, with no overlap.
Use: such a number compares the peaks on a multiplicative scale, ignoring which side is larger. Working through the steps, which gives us 0.0023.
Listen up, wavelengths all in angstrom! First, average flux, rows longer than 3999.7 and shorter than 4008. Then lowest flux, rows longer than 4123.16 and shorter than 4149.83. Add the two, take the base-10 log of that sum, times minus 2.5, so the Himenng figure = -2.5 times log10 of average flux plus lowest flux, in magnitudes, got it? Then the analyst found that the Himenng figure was -1.32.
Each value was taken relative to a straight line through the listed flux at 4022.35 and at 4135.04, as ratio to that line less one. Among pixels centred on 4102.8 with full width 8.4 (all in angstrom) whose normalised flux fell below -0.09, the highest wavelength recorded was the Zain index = 4106.58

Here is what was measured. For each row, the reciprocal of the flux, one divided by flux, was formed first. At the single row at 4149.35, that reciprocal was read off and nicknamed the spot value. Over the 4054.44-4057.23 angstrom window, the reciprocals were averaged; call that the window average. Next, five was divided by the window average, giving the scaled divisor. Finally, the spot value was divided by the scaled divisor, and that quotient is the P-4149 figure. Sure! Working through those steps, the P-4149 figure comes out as 0.063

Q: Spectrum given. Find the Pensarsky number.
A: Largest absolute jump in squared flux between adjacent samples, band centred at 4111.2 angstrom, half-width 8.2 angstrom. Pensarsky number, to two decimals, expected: 1.81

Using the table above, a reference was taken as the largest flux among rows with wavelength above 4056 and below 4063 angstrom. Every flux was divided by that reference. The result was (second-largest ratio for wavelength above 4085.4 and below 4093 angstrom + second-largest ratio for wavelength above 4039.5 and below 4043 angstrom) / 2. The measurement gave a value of 0.957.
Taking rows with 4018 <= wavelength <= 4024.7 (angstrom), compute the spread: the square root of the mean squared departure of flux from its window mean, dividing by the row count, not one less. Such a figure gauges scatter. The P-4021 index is 0.17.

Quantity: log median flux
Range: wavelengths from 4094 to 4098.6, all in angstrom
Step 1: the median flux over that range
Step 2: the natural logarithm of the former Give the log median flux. 0.46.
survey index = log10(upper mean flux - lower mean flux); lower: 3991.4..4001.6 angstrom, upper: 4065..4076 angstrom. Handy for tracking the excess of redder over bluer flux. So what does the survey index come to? -1.1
